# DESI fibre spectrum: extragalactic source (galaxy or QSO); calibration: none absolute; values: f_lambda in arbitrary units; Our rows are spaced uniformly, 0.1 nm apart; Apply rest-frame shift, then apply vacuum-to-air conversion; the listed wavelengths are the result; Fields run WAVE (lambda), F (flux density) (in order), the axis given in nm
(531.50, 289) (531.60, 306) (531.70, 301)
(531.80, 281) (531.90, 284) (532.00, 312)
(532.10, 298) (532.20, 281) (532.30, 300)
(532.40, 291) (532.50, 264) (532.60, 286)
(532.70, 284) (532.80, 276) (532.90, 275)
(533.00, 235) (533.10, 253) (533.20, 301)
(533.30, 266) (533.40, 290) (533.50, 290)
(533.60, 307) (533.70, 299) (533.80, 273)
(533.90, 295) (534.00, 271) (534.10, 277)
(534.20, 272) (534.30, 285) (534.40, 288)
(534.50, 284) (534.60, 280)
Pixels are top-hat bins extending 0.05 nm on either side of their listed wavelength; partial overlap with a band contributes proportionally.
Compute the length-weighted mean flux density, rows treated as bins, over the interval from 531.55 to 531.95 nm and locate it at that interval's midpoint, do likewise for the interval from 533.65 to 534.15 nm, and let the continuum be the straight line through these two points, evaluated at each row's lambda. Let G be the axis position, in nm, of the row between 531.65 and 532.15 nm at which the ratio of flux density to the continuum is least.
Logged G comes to 531.80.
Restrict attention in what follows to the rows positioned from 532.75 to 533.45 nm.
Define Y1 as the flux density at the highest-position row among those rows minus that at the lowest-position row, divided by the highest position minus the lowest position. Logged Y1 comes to 23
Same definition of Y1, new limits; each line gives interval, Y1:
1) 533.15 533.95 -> -9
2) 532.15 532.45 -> 50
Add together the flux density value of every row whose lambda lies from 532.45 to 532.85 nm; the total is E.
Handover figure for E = 1110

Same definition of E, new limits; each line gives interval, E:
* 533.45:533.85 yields 1169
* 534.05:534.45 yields 1122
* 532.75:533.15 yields 1039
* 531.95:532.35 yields 1191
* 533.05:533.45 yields 1110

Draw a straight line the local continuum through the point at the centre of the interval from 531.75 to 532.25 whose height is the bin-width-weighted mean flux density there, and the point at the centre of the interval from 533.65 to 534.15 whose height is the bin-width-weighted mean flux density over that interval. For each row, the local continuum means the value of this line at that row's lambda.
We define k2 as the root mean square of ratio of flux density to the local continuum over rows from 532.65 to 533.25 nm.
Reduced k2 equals 0.95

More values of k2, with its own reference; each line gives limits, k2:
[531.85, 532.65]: 1.00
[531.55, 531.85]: 1.01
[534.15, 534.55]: 1.00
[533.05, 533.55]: 0.98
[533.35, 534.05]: 1.02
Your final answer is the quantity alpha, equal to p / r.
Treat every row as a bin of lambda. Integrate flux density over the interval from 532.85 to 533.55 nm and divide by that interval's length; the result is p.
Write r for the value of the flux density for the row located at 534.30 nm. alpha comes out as 0.96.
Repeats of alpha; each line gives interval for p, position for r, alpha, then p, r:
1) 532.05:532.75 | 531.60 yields 0.94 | 286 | 306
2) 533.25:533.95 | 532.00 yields 0.92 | 289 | 312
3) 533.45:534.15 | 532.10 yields 0.96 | 287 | 298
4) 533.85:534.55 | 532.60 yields 0.99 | 282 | 286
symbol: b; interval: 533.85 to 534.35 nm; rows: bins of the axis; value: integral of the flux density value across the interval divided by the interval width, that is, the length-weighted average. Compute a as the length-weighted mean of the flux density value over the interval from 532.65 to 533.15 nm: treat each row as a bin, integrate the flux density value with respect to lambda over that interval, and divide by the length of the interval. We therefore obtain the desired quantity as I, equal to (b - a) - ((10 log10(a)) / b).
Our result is 15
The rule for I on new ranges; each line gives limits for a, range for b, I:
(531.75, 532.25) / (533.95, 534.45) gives -13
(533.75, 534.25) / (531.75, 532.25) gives 14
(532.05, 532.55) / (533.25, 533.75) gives 4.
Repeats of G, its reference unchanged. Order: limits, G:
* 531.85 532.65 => 532.50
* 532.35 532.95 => 532.50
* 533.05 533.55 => 533.10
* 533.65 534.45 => 534.00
